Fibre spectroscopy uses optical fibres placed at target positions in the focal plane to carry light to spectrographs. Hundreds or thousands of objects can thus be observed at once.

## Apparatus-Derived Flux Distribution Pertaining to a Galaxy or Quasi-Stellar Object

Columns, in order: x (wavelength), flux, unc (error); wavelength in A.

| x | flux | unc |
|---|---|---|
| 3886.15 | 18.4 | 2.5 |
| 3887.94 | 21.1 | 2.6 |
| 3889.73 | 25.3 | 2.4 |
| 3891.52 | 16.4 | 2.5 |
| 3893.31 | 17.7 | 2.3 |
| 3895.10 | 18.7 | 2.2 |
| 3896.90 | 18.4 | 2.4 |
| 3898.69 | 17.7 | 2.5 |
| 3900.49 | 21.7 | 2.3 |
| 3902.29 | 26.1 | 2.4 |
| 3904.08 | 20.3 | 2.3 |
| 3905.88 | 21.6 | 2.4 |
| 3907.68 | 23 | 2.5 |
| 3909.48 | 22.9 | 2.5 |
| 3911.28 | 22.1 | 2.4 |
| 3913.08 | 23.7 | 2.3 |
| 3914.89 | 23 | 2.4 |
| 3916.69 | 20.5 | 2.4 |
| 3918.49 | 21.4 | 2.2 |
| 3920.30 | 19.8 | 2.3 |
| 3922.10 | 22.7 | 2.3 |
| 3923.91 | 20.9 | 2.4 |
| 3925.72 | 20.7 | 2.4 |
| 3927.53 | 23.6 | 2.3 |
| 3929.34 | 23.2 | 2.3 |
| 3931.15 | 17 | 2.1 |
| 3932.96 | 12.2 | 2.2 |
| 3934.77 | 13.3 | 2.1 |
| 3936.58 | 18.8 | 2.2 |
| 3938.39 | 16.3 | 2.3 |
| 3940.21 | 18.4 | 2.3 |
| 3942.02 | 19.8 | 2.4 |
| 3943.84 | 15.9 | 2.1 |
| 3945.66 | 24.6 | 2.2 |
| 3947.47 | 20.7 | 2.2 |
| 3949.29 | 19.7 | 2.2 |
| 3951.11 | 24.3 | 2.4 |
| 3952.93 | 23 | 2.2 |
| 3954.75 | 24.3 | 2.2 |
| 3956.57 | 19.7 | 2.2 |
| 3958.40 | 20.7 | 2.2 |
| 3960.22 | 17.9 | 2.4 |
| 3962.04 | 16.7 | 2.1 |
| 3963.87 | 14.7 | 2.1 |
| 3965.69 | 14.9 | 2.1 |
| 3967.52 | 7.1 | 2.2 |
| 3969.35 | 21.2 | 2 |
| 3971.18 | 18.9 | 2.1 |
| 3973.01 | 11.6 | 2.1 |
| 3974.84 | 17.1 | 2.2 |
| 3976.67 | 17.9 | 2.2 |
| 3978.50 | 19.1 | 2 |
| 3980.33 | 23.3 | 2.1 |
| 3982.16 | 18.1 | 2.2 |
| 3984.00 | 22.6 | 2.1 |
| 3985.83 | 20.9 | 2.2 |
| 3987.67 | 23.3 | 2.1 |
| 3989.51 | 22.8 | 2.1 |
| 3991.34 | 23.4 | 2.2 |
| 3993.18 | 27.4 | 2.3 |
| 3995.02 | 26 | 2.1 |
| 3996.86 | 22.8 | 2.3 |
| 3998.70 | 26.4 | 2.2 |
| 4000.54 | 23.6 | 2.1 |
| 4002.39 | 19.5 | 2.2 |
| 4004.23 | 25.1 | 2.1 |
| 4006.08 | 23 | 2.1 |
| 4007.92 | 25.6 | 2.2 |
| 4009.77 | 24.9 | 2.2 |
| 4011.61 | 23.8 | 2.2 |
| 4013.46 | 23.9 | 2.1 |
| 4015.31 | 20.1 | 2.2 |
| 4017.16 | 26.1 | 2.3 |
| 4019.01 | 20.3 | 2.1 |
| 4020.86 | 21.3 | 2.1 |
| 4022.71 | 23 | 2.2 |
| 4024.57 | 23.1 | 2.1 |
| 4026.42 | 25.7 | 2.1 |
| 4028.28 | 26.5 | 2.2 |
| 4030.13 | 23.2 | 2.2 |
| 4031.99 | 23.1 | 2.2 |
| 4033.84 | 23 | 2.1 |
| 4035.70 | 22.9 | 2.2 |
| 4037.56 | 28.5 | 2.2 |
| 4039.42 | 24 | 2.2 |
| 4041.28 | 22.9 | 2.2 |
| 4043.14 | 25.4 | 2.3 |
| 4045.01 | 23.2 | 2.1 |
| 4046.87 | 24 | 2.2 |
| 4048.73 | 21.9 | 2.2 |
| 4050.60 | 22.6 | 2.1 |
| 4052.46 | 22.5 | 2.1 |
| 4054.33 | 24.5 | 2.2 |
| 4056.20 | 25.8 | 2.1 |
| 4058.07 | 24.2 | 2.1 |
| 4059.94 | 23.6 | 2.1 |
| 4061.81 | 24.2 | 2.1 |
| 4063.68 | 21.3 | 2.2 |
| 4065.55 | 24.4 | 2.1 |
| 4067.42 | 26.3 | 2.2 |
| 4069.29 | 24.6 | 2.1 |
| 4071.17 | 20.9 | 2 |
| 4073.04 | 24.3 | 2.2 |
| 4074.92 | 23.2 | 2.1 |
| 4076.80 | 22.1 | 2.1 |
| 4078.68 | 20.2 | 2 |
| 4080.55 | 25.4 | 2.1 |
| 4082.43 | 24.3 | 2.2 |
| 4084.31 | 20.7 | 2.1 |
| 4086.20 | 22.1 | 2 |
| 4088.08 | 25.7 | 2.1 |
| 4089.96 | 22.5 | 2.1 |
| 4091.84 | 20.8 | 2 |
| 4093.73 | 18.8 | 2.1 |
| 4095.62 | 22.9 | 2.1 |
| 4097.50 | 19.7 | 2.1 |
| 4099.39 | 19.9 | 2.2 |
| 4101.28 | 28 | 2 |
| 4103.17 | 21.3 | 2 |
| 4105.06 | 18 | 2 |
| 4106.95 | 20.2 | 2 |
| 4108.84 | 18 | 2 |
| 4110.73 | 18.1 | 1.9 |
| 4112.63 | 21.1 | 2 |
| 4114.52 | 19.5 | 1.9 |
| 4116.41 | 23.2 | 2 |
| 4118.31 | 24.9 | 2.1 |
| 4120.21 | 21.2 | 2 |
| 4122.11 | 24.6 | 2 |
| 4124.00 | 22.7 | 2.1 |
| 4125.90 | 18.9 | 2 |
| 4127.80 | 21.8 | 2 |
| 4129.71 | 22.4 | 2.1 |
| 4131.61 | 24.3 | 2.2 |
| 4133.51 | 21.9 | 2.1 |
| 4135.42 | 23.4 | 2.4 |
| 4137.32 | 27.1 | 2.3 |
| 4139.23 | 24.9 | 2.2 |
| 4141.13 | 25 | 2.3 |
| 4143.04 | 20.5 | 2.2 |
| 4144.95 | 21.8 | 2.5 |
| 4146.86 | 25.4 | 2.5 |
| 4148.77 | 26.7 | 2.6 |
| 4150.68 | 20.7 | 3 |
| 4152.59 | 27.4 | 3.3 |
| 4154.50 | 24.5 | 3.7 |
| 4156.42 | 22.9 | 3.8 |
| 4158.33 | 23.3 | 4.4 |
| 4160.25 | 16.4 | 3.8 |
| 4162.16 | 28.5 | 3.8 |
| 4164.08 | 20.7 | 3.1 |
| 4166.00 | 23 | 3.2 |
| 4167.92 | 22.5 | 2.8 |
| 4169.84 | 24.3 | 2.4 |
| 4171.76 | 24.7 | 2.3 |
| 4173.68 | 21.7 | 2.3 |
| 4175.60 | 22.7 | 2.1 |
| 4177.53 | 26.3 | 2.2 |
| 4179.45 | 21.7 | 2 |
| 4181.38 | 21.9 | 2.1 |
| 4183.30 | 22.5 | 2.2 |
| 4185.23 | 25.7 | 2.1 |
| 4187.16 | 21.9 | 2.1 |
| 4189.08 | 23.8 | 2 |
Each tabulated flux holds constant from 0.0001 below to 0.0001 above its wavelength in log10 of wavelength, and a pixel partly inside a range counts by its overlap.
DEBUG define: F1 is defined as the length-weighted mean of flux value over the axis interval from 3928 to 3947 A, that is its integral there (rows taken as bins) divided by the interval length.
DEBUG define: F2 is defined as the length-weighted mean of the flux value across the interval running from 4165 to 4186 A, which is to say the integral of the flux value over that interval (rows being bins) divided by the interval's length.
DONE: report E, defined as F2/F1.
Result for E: 1.29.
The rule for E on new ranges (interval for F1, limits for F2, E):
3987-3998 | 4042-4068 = 0.98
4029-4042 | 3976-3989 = 0.87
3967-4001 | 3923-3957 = 0.95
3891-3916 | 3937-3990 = 0.91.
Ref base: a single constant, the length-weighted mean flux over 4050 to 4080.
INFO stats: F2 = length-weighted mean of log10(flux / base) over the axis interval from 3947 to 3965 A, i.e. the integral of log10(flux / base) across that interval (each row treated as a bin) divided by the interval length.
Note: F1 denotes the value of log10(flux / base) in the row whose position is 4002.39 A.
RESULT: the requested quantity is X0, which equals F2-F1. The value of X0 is 0.008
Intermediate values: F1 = -0.08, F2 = -0.073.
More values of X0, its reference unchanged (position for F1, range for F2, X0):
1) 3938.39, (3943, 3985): 0.050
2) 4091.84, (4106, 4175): 0.035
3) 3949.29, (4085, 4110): 0.031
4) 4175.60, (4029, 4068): 0.021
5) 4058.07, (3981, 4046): -0.013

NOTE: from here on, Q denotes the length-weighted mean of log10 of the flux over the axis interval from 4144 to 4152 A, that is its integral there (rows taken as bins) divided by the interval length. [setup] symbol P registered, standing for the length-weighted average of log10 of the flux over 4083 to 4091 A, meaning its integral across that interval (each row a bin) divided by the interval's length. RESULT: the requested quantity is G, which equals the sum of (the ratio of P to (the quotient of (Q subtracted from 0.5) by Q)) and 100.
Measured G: 97.87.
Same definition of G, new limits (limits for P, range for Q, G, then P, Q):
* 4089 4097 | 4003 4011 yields 97.93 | 1.33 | 1.39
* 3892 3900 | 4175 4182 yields 98.01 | 1.26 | 1.36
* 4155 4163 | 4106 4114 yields 97.79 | 1.35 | 1.29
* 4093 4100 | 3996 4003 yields 97.93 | 1.31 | 1.36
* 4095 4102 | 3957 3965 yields 97.74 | 1.35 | 1.24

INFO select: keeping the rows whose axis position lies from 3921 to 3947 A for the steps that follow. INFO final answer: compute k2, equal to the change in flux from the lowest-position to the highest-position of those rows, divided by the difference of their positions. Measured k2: 0.08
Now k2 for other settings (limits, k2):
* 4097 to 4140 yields 0.12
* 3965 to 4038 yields 0.19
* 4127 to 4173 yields 0.07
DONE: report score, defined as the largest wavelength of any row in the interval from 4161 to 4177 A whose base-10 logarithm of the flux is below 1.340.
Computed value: 4173.68 A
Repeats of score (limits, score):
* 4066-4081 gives 4078.68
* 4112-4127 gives 4125.90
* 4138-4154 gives 4150.68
